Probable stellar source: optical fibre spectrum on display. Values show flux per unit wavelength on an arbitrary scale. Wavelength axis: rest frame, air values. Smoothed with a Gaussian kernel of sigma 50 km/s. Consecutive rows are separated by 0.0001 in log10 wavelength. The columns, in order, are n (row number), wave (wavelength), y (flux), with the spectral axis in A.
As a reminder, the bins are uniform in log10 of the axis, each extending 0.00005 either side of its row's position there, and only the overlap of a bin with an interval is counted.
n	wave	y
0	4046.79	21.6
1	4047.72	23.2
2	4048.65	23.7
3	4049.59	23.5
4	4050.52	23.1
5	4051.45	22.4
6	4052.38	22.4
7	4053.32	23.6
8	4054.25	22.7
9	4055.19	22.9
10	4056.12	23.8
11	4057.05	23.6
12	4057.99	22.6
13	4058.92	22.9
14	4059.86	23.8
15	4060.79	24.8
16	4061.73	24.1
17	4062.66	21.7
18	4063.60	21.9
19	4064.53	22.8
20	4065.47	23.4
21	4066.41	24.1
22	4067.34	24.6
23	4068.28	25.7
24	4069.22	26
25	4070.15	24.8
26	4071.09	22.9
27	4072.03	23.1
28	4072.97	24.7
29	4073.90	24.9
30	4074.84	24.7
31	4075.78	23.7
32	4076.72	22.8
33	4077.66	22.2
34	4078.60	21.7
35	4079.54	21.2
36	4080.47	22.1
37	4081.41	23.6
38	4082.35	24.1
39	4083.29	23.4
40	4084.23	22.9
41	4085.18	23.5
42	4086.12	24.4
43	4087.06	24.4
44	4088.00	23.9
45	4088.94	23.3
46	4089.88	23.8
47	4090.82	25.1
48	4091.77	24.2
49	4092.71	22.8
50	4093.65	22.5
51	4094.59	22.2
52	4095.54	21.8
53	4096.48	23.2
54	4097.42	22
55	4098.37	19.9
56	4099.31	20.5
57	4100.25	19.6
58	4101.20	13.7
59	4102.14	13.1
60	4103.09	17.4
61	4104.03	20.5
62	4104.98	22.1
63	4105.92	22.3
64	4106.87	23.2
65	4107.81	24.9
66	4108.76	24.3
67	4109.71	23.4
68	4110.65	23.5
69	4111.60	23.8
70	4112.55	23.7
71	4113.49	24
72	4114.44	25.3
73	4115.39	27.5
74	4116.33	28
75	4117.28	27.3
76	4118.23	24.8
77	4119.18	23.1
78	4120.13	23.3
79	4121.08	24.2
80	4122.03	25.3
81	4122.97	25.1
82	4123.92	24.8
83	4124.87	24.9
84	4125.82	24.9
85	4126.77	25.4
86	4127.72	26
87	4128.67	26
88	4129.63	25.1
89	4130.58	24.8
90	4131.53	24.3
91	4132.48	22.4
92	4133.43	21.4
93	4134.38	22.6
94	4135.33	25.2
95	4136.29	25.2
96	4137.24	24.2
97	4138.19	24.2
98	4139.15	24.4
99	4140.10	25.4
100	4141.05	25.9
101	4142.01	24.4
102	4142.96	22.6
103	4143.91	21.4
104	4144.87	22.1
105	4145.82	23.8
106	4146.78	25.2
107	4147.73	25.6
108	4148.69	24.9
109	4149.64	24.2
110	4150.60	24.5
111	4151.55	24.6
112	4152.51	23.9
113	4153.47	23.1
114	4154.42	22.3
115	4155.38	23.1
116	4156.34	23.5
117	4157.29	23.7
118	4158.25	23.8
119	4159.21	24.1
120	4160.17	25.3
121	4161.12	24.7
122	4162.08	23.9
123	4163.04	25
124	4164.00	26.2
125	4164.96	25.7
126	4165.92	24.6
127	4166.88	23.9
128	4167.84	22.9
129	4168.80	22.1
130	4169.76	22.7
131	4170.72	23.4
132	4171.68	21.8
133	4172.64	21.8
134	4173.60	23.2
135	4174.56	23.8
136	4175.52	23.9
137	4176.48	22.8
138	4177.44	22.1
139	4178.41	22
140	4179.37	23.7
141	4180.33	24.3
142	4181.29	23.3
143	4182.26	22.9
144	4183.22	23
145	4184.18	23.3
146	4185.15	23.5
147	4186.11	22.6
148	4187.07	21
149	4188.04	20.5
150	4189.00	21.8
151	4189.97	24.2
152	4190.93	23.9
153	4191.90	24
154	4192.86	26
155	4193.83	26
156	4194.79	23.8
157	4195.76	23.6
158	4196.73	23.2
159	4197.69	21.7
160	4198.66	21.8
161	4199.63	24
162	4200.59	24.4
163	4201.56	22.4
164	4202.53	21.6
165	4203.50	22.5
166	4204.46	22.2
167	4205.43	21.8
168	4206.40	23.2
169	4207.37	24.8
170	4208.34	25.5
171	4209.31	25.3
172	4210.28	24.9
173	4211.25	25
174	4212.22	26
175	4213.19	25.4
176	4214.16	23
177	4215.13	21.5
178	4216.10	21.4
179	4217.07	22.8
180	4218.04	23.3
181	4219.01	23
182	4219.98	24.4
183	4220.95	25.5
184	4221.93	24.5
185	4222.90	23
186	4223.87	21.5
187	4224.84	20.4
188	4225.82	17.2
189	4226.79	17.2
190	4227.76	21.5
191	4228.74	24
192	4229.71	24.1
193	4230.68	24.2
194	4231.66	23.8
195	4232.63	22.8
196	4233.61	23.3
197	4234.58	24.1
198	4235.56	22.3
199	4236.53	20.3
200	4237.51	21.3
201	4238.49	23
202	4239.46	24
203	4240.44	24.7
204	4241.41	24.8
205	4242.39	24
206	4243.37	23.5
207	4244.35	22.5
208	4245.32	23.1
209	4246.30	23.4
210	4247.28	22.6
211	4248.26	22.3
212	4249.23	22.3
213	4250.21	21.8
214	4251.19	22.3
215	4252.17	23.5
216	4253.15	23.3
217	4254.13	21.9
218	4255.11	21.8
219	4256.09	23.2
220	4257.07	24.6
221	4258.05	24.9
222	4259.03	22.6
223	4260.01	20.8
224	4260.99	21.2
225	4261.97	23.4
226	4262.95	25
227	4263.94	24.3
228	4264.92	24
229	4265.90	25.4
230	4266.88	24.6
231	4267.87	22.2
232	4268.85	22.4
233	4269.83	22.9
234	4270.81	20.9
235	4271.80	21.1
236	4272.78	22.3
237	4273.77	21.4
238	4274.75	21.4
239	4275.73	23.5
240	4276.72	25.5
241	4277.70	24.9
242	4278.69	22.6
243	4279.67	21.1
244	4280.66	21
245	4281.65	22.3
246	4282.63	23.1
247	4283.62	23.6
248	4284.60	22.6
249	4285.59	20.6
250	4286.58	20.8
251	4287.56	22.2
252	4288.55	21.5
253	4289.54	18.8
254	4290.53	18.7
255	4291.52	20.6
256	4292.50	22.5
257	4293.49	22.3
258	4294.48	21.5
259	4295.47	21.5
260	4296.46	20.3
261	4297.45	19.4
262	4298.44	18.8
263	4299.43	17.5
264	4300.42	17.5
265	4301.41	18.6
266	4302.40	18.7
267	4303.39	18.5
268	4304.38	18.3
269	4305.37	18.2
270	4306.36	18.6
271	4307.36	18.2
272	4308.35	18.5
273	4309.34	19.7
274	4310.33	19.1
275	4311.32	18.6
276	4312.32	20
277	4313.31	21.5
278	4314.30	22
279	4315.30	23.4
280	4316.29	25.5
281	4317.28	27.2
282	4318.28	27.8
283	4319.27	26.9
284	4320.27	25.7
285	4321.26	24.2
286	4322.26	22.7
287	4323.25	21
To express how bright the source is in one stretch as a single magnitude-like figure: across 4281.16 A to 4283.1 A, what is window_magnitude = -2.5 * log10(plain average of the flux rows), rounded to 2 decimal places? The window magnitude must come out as -3.39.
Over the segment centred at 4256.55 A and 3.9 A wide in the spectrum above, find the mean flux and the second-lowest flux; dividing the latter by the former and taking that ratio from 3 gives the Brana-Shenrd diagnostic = 2.02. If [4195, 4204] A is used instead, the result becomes 2.05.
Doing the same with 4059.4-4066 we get 2.06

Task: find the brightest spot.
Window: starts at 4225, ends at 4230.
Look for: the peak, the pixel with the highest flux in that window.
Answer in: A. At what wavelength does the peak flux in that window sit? 4229.71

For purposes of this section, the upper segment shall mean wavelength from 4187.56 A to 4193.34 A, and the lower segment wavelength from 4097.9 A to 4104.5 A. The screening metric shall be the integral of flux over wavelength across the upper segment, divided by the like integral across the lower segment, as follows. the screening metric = 1.2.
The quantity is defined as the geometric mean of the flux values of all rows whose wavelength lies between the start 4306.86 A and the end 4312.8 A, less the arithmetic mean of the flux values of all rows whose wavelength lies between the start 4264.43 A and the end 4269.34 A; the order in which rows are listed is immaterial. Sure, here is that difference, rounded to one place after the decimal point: -4.7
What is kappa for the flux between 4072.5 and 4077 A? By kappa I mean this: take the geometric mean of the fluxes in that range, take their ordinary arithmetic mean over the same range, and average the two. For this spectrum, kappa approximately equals 24.2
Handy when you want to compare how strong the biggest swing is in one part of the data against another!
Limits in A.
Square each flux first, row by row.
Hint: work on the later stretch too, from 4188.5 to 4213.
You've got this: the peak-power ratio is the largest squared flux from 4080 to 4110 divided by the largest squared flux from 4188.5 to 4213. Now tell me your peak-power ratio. 0.93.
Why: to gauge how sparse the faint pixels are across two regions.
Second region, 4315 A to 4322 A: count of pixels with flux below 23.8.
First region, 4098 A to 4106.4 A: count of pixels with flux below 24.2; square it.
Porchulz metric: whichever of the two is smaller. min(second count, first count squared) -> 1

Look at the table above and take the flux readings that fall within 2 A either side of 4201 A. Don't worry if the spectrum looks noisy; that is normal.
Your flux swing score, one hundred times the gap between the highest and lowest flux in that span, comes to 280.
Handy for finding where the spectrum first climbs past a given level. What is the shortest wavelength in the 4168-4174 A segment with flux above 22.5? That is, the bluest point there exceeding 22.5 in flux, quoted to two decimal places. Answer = 4169.76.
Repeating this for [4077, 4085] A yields 4081.41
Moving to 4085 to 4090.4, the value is 4085.18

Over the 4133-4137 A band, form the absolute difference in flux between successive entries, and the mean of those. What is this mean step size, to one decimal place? 1.3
